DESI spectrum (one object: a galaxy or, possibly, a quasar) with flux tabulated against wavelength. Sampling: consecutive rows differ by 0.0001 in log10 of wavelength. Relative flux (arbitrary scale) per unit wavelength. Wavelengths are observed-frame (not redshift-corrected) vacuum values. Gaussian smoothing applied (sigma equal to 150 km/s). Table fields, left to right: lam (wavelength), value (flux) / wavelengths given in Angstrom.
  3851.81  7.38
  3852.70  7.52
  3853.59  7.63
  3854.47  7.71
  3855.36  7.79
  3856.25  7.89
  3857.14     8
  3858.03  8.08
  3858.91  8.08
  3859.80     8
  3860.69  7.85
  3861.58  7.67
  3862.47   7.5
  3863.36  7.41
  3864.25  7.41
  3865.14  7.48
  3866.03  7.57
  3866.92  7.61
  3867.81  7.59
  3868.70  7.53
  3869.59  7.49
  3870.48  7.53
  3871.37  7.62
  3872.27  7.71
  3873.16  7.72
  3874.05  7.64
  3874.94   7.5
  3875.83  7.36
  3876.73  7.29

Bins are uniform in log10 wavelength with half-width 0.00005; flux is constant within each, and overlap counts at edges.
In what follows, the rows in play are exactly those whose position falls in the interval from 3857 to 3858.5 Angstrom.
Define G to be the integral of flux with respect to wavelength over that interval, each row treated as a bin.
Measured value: 12.1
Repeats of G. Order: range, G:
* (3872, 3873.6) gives 12.4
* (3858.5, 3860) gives 12.1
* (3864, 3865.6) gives 11.9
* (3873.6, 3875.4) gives 13.7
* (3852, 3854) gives 15.1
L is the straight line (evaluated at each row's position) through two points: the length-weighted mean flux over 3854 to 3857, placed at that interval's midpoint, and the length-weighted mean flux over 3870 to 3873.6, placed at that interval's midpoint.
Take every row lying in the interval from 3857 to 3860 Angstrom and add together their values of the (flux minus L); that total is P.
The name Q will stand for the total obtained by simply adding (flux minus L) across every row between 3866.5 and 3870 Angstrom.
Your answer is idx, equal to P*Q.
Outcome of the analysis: -0.5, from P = 1.02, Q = -0.5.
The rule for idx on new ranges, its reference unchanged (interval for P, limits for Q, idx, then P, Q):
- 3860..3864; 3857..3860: -0.6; -0.55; 1.0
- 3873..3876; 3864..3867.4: 0.1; -0.20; -0.7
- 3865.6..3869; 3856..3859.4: -0.4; -0.44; 0.9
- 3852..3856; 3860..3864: 0.4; -0.69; -0.5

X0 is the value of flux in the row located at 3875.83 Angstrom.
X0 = 7.36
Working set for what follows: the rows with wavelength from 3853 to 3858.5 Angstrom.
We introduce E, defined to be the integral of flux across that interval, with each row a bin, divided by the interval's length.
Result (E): 7.85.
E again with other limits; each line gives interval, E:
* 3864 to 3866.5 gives 7.49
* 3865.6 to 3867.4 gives 7.59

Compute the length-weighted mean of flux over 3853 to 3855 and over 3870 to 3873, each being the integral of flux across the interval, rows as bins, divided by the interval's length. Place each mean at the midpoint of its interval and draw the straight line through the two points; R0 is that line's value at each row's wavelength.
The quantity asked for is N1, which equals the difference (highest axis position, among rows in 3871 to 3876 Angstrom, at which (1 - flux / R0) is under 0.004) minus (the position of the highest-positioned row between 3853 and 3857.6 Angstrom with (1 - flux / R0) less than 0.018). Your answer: 16.9 Angstrom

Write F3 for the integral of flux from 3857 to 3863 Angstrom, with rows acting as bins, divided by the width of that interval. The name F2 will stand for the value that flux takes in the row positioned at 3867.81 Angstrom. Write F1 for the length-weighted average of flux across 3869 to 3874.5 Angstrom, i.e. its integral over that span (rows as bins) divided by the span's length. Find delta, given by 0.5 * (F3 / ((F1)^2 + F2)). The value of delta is 0.0600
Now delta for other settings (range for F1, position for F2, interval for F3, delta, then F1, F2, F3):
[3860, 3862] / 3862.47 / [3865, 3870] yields 0.0555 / 7.78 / 7.5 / 7.55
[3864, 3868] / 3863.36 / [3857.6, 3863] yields 0.0612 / 7.54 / 7.41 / 7.86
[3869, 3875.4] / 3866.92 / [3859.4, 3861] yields 0.0606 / 7.60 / 7.61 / 7.92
